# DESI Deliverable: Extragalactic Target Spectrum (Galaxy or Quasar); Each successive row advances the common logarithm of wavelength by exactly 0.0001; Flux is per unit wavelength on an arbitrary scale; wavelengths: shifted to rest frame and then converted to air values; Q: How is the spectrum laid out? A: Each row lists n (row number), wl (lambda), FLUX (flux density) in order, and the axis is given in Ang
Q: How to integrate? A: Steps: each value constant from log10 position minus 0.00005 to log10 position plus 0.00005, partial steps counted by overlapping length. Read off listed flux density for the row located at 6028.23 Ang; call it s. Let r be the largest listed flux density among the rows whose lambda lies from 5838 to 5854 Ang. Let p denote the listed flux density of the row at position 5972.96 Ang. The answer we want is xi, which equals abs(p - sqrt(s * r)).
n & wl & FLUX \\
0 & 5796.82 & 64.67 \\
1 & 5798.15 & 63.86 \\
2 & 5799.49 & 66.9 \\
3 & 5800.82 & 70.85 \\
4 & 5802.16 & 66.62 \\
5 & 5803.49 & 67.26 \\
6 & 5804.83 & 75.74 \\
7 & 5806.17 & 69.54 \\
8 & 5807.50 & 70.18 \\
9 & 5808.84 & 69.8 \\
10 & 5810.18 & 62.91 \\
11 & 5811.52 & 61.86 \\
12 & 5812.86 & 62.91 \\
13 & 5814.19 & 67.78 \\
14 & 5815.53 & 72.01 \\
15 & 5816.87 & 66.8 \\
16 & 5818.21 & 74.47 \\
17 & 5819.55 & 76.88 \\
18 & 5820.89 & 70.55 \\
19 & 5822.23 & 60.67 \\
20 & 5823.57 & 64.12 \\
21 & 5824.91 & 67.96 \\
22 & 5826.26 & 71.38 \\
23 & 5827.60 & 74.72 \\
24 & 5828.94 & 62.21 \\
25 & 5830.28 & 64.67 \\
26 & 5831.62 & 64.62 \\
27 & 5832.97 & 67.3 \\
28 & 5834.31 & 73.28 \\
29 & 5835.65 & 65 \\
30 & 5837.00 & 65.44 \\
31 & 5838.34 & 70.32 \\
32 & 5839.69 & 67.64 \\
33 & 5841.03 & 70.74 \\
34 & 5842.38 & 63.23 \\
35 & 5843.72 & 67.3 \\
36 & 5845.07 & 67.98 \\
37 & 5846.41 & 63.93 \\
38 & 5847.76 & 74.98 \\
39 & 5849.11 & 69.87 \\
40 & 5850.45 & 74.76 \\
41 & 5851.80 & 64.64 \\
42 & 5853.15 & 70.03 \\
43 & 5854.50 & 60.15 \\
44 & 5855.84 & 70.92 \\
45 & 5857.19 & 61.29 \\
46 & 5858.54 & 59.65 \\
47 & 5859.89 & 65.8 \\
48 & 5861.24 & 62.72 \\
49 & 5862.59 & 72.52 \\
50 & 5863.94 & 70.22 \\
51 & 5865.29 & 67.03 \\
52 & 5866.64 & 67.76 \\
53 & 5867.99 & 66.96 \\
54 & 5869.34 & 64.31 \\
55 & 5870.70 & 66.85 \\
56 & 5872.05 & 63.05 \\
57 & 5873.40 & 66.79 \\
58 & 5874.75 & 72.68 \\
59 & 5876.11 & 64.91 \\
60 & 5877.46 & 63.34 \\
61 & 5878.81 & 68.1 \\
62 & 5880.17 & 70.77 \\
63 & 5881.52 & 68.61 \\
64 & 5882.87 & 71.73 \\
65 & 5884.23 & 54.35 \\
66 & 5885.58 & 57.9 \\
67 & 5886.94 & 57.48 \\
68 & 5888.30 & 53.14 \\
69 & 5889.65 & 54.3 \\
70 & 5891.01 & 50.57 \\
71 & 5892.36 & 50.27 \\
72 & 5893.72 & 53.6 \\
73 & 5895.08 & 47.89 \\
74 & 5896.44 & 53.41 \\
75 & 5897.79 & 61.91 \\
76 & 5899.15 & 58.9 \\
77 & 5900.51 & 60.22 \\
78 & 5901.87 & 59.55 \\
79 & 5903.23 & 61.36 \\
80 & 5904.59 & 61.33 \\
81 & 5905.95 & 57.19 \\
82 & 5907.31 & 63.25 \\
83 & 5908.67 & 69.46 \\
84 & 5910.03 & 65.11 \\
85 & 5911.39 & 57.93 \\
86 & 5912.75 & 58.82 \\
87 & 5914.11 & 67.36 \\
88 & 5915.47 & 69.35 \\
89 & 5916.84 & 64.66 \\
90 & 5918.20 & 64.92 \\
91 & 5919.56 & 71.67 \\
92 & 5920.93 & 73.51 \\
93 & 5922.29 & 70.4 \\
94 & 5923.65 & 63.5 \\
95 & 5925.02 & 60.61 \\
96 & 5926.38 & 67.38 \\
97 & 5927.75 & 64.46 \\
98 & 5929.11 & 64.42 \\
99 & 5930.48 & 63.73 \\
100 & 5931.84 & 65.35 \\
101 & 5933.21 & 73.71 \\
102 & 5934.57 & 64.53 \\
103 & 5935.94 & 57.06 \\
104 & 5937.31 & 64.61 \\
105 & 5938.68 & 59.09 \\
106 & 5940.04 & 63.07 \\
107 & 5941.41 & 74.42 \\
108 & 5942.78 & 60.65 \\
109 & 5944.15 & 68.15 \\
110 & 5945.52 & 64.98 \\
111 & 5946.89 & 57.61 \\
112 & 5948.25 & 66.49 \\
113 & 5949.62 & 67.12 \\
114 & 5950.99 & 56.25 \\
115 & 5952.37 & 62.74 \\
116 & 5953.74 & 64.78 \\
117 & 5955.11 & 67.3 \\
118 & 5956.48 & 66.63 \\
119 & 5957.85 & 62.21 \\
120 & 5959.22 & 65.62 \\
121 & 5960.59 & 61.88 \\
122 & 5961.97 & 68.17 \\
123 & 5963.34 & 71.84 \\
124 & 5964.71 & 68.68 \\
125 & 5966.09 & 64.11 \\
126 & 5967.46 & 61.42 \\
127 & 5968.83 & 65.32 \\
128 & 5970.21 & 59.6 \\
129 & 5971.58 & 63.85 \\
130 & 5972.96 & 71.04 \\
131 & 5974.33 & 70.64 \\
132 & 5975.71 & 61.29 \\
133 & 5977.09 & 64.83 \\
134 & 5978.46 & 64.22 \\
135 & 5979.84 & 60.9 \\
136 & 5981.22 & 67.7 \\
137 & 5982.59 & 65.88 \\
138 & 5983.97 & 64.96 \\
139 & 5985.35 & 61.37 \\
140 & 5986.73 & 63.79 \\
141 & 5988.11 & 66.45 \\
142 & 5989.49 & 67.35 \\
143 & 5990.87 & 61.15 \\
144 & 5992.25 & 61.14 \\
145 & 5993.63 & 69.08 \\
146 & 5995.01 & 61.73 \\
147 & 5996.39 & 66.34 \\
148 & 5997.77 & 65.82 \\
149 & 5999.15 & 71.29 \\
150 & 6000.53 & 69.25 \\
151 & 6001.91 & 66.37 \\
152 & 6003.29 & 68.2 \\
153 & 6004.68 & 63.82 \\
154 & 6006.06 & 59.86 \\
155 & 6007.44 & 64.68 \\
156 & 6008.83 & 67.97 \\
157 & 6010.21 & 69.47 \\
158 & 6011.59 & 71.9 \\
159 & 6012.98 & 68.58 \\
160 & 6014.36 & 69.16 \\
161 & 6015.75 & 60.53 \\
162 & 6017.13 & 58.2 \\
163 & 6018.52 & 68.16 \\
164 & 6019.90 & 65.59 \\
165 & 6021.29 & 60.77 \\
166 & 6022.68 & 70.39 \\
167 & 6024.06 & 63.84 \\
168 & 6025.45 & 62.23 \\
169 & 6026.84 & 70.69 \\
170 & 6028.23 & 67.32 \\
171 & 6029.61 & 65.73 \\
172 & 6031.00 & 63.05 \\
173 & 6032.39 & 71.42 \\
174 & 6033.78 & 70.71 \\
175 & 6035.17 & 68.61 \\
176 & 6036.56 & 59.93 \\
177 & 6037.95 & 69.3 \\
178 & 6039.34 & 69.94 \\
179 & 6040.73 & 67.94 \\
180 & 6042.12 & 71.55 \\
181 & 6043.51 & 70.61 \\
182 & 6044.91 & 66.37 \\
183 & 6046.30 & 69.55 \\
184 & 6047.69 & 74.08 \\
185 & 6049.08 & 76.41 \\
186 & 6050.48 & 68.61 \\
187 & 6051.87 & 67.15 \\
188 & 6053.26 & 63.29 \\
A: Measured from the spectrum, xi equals 0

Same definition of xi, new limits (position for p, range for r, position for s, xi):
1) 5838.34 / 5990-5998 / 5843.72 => 2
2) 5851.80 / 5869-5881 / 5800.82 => 7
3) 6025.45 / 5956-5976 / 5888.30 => 0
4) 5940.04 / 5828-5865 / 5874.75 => 11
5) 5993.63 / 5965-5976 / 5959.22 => 1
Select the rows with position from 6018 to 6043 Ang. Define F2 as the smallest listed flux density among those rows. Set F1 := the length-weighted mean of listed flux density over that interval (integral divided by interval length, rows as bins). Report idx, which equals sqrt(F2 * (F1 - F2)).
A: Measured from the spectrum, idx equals 20.7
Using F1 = 67.1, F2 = 59.93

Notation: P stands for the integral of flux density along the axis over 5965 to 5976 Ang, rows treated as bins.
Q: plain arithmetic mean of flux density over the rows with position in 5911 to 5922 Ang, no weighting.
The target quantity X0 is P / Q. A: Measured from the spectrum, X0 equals 10.8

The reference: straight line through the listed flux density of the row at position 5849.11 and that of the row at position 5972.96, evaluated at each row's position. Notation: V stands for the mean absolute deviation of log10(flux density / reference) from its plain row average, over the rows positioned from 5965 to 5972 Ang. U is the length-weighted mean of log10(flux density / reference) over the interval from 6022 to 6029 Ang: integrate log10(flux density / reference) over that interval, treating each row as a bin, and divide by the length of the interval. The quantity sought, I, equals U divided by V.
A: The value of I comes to -2.3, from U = -0.030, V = 0.013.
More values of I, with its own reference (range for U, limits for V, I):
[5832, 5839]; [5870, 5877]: -0.7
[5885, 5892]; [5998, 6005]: -8.0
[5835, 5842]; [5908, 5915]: -0.5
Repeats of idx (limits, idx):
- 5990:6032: 21.0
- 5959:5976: 19.1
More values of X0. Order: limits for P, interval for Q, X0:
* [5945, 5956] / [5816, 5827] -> 10.1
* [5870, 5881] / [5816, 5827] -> 10.7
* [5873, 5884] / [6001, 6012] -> 11.2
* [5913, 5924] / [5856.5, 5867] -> 11.3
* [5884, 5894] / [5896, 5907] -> 9.1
